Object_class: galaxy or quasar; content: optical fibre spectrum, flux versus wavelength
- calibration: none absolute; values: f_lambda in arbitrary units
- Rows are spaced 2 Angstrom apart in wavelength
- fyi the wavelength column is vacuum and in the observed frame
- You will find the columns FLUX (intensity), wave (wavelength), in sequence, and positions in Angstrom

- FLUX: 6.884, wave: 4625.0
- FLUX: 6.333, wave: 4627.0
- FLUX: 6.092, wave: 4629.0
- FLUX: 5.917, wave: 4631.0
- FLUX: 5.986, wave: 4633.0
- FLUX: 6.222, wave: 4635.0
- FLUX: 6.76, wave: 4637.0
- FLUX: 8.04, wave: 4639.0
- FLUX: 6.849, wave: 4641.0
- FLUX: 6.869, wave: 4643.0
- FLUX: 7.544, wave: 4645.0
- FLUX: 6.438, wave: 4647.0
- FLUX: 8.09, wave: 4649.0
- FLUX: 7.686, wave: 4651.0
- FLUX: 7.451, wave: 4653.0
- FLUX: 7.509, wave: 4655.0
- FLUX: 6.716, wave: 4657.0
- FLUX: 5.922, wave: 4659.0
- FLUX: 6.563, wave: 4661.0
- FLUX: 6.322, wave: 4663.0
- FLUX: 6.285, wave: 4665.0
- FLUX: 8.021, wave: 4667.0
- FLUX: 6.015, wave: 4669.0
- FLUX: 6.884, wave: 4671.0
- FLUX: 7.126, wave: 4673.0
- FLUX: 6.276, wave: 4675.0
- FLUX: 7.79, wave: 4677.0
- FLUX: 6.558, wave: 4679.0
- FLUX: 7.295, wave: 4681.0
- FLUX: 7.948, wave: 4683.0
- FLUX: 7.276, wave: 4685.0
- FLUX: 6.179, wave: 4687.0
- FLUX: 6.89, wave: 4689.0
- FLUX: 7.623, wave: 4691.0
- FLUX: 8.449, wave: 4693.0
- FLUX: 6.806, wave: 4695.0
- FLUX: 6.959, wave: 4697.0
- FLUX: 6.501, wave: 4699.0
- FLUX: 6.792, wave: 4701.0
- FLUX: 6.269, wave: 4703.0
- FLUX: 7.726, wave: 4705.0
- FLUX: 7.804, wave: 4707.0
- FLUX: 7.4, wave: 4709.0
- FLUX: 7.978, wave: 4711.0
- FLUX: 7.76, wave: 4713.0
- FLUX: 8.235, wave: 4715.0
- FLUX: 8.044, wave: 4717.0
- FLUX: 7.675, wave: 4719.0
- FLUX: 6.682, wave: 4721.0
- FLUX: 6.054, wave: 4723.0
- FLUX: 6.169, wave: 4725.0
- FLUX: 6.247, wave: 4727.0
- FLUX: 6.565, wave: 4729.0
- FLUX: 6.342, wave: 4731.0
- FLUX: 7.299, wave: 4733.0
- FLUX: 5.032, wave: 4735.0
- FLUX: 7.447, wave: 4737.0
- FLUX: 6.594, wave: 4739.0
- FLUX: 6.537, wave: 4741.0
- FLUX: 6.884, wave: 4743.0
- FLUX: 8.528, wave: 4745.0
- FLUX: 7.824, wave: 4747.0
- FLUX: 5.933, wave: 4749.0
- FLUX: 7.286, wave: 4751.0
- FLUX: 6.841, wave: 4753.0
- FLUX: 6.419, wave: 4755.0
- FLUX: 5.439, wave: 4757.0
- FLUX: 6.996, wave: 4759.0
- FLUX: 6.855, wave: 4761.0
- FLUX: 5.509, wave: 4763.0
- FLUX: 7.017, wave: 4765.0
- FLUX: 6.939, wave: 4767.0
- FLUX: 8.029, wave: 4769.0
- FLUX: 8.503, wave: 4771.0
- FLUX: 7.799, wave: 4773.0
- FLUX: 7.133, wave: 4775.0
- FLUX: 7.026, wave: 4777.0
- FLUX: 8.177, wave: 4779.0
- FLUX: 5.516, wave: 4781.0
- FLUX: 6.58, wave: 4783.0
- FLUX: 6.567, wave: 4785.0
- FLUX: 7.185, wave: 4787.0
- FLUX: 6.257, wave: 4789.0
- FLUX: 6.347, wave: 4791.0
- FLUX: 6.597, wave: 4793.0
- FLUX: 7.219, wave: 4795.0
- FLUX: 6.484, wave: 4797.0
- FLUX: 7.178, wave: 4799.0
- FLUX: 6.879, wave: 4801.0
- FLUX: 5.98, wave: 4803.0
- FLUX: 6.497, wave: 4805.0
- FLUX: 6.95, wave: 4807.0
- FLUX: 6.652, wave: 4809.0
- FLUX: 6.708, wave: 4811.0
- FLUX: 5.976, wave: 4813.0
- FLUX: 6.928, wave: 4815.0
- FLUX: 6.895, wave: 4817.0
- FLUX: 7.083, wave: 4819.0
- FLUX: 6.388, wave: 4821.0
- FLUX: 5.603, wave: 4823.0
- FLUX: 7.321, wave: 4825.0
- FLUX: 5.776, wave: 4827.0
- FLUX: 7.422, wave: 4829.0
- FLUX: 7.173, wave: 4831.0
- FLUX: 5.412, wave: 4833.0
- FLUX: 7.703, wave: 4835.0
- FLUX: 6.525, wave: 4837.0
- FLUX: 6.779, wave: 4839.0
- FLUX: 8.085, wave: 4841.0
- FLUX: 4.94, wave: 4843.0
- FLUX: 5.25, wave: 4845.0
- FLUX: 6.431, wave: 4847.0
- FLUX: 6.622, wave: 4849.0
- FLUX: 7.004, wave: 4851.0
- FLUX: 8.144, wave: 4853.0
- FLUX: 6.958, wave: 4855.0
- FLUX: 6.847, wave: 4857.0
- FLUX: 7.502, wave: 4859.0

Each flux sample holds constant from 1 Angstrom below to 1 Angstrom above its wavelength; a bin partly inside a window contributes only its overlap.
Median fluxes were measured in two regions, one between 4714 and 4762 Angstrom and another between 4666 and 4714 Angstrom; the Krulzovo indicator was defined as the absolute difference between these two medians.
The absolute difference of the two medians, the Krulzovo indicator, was 0.44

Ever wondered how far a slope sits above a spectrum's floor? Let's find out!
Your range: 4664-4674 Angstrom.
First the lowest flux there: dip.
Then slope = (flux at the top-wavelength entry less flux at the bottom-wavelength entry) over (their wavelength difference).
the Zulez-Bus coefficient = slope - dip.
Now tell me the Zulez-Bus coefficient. -5.9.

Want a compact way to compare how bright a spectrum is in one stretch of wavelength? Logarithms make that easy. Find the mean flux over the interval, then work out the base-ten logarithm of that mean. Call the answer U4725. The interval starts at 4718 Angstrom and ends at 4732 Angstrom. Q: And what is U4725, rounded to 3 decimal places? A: 0.815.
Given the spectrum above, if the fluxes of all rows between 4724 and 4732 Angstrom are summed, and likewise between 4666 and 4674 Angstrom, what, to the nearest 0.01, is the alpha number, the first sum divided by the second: 0.90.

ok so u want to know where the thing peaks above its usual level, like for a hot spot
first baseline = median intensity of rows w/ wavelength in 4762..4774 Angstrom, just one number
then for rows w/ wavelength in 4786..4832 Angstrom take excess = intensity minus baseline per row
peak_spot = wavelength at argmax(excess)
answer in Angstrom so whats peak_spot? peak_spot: 4829.0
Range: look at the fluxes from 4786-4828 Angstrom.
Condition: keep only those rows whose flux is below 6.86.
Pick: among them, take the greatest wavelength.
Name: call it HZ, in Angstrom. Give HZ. 4827.0 Angstrom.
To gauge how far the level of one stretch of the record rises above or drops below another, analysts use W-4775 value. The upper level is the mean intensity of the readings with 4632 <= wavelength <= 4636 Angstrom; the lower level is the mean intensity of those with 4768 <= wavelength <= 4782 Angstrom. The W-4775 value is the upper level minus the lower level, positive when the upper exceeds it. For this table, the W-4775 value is -1.4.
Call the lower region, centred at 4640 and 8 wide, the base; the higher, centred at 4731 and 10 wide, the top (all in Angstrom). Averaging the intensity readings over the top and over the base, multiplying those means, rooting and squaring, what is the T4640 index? 44.9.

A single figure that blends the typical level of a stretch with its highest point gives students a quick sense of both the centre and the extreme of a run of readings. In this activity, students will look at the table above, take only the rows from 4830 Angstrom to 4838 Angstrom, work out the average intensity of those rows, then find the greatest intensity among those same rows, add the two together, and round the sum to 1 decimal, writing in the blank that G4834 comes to 14.4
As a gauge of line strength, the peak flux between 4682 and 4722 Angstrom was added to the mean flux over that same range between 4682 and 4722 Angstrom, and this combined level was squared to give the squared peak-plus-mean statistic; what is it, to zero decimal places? 250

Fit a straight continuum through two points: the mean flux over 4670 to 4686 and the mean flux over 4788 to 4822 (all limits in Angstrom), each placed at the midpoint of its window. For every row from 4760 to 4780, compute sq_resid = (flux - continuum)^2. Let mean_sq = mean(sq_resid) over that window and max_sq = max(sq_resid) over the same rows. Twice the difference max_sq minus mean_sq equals 4.0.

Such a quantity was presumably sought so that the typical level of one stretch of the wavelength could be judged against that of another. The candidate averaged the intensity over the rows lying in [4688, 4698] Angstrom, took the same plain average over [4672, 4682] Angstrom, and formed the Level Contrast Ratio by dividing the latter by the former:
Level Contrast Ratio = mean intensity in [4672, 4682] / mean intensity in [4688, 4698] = 0.95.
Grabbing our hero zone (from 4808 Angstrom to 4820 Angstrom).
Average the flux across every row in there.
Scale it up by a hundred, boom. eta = 671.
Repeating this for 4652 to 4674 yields 680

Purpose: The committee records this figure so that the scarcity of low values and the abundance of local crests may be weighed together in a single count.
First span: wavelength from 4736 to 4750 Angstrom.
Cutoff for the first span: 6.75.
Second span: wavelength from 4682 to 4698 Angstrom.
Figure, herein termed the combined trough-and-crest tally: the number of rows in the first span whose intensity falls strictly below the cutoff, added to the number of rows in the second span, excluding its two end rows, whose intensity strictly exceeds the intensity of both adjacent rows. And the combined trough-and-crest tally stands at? 4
